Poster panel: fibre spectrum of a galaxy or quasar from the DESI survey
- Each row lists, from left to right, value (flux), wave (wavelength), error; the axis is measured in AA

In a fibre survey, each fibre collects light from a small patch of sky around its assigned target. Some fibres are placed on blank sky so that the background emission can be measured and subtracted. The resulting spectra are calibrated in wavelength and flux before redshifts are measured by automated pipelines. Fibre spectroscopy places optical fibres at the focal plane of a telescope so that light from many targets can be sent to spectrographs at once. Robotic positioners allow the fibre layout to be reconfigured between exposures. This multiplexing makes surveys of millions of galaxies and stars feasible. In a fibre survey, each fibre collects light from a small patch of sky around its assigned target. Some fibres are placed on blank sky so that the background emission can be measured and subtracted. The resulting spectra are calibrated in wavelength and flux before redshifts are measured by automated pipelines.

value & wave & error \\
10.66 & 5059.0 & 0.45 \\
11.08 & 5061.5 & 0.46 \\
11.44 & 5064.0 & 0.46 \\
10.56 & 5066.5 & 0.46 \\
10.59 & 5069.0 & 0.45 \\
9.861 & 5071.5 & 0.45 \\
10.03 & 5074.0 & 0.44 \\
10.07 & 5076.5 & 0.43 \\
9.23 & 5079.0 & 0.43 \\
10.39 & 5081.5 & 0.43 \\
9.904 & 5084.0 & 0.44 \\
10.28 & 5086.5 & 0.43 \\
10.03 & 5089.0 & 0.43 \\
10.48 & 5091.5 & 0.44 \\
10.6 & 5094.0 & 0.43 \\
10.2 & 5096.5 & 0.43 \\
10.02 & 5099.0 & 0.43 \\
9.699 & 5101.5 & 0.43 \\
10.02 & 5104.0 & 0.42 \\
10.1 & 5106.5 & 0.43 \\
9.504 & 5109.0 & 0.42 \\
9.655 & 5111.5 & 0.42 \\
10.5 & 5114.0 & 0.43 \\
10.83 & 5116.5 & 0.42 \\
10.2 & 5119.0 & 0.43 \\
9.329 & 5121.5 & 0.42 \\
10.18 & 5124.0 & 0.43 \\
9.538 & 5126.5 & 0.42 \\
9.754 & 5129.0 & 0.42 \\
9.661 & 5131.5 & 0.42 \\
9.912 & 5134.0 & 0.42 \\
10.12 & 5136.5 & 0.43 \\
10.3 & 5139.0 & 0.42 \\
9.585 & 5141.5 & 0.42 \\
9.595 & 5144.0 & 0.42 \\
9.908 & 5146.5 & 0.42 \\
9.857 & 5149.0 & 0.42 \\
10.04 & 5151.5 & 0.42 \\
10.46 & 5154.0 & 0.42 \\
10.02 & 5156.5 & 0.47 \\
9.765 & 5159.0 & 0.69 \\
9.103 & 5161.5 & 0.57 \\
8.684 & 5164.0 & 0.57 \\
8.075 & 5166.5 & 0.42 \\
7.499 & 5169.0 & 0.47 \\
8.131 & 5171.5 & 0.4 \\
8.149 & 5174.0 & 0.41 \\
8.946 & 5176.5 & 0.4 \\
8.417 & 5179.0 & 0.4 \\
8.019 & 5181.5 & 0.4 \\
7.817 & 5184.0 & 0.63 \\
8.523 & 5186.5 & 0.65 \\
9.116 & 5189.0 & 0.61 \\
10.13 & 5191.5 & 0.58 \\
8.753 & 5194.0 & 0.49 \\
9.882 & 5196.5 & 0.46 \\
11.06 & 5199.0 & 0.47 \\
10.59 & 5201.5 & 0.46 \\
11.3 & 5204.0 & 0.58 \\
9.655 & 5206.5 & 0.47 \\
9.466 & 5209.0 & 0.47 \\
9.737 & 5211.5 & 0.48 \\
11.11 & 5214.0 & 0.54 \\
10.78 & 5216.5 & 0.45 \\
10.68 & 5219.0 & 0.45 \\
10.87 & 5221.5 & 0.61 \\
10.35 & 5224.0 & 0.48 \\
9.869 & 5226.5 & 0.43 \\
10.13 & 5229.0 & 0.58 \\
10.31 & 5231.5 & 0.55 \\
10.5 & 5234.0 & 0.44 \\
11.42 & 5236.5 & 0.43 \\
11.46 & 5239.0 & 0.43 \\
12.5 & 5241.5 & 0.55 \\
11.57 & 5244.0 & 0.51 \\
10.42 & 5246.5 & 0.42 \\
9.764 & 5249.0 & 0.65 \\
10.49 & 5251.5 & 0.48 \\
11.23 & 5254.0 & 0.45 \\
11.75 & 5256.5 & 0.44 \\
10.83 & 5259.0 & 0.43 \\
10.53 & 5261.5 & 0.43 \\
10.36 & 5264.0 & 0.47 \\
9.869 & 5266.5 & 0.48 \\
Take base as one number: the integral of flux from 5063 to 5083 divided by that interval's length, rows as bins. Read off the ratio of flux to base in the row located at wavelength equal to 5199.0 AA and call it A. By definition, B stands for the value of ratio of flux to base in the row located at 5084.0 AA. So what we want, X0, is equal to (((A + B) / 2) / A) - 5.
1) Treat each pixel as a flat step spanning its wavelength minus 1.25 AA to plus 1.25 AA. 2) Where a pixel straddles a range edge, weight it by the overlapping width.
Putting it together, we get -4.05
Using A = 1.08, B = 0.97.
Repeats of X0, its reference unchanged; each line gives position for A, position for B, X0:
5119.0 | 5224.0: -3.99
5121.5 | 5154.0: -3.94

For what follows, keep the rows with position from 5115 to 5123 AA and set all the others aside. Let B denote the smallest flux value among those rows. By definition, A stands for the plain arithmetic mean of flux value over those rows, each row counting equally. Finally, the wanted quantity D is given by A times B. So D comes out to 94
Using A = 10.1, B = 9.329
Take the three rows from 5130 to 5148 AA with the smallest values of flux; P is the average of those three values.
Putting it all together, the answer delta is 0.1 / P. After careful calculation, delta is 0.0104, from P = 9.6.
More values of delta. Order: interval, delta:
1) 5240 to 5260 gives 0.0098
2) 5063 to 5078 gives 0.0100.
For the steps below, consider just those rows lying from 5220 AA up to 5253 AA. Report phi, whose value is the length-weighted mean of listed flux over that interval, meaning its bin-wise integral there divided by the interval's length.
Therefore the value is 10.7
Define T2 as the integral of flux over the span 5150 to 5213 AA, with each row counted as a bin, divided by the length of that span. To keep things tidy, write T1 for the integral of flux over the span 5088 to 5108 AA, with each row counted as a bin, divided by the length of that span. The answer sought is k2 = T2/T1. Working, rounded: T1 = 10.1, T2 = 9.3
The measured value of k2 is 0.91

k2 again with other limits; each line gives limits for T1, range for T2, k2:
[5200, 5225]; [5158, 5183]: 0.81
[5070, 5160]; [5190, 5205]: 1.03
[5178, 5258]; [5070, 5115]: 0.98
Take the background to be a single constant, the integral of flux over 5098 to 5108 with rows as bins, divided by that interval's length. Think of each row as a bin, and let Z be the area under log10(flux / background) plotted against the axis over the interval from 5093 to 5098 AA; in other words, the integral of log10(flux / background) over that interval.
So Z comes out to 0.1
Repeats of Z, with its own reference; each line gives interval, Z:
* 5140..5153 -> -0.1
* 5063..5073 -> 0.3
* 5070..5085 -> 0.0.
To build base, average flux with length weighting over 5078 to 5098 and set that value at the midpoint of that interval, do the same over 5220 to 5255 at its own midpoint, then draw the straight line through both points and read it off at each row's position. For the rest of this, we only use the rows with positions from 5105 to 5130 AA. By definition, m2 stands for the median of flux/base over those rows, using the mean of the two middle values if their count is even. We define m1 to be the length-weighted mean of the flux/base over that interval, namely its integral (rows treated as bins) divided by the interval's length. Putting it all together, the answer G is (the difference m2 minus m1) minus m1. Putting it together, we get -0.973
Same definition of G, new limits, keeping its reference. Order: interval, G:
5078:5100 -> -0.995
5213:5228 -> -0.976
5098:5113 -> -0.960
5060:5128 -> -1.005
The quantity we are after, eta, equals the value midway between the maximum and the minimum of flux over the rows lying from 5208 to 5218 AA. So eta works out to 10.3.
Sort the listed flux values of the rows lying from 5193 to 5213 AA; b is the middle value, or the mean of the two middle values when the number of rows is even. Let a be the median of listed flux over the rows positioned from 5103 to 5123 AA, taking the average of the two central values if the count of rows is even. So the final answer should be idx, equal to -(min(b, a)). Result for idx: -9.8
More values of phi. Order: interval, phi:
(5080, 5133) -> 10.0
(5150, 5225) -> 9.5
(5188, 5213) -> 10.0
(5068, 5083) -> 10.0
